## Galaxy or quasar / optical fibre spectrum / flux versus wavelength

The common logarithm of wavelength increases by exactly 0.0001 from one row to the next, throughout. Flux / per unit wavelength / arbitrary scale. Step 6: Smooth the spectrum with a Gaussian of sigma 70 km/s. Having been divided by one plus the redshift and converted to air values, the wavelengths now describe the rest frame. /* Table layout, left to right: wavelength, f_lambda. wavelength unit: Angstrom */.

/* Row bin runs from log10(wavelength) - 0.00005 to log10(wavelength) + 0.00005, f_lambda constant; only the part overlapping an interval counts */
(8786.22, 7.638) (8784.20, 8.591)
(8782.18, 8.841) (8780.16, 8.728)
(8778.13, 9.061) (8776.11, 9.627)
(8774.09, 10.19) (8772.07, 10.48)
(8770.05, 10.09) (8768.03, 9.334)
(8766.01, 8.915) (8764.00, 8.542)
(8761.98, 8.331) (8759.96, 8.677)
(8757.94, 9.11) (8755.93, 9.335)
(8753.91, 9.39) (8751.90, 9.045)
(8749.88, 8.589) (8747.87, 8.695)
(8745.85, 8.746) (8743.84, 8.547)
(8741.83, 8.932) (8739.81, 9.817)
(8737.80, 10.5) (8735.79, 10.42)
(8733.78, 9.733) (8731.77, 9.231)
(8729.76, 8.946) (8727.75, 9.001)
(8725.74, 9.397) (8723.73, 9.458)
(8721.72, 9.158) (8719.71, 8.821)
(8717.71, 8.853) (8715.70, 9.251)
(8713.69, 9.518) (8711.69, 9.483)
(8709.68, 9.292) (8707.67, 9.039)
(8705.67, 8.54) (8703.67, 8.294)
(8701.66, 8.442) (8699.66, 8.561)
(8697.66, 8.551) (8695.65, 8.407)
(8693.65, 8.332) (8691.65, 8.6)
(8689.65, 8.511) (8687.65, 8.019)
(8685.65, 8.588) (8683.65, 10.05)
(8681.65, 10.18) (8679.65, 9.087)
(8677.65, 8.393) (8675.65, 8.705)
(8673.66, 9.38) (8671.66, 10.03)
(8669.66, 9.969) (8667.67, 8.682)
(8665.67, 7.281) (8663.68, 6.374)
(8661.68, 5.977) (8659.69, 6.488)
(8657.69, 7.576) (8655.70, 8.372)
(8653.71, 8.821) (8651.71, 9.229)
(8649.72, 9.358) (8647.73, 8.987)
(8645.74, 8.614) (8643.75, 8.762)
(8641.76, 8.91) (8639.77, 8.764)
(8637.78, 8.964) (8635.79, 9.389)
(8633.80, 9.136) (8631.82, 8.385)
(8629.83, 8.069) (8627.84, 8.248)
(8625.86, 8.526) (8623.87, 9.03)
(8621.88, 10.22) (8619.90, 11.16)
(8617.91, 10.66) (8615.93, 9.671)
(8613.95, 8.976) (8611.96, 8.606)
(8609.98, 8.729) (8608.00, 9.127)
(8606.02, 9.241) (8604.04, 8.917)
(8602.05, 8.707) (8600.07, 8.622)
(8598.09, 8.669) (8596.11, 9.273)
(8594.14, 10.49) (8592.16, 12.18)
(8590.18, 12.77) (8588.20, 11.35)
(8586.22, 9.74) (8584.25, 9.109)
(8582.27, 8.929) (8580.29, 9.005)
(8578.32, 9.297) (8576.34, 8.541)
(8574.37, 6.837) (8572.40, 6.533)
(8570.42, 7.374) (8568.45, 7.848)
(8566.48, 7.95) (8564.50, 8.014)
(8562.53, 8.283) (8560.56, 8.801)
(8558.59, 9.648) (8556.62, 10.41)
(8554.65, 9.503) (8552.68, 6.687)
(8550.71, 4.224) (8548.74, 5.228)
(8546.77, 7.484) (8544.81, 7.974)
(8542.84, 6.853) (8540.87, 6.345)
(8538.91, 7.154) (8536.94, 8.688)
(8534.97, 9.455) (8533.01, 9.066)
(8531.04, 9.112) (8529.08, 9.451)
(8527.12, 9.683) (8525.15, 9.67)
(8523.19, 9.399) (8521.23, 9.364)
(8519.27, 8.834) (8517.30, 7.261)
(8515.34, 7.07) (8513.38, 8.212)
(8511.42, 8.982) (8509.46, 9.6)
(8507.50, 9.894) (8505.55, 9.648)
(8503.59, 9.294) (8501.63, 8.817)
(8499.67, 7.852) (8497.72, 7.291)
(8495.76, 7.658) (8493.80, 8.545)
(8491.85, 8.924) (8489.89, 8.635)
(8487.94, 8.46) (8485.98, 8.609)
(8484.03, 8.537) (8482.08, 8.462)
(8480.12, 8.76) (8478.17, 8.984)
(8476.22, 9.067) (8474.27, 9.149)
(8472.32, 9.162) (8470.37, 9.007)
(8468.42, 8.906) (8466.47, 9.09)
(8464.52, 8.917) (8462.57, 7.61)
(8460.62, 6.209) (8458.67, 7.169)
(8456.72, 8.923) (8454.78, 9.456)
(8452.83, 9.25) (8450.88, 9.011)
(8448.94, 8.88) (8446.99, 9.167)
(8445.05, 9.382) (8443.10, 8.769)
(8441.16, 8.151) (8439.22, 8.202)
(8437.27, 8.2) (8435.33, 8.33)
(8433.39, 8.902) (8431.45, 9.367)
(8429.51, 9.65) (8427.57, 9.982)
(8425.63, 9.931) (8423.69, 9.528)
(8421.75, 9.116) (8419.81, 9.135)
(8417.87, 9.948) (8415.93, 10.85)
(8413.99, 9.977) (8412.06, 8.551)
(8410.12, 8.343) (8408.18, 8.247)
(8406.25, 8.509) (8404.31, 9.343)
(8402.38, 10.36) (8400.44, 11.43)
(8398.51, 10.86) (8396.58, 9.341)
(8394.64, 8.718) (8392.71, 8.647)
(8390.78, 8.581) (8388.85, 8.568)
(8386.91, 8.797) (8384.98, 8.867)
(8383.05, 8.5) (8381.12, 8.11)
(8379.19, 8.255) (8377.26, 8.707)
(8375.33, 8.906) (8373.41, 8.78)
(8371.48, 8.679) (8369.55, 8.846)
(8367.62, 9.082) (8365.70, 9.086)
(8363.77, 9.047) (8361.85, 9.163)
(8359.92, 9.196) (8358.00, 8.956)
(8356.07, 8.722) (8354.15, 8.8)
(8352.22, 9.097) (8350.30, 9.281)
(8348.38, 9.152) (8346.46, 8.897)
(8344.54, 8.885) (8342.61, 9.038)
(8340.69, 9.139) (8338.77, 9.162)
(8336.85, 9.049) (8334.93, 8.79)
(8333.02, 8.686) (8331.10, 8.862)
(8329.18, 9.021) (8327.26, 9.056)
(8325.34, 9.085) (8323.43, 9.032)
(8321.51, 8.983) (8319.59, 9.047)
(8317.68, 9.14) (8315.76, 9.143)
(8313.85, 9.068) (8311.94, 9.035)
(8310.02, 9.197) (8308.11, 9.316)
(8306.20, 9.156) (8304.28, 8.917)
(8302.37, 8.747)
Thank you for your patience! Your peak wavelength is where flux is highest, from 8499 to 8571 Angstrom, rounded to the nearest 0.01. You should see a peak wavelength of 8556.62 Angstrom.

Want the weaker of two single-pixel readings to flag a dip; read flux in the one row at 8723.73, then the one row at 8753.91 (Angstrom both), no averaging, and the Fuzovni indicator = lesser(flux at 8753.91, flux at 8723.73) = 9.39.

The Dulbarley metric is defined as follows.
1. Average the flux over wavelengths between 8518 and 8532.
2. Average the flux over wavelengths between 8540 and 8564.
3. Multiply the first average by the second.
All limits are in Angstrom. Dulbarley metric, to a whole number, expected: 71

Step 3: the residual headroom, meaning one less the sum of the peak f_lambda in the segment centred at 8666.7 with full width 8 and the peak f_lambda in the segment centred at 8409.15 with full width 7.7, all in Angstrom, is -17.5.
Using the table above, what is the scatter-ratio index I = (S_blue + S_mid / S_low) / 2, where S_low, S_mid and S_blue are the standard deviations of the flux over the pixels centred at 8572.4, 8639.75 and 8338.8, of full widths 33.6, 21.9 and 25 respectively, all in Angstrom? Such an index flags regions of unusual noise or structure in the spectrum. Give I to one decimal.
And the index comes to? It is 0.2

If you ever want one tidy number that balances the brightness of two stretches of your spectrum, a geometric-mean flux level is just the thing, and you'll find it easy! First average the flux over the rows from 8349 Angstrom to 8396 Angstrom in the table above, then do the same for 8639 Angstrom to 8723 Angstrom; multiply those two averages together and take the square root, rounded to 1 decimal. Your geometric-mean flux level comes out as 8.7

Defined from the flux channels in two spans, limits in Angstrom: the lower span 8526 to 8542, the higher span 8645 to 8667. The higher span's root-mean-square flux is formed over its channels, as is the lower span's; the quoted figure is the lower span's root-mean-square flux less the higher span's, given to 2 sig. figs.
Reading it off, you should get 0.69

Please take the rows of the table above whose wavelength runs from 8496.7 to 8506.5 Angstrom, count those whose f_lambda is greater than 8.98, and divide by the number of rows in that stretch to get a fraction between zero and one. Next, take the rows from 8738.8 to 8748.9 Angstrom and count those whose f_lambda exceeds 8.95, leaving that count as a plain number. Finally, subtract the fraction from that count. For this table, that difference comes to 0.60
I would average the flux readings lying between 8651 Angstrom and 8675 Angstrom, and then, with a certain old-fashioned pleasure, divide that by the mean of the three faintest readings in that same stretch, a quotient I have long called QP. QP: 1.30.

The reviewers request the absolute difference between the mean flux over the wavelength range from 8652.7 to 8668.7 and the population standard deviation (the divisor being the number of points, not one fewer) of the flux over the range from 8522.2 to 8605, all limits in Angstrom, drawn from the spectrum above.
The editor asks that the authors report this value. 5.8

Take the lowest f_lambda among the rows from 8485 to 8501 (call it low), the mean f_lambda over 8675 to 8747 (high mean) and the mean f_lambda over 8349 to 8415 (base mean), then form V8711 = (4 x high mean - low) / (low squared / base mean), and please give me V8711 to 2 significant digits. 4.9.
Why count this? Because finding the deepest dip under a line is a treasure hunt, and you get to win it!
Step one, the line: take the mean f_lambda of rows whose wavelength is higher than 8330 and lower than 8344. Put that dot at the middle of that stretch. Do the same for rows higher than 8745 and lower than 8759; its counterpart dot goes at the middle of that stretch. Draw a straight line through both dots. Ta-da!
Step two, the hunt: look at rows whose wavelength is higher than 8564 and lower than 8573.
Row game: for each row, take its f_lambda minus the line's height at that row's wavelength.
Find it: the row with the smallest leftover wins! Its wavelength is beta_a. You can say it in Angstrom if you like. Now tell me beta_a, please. 8572.40 Angstrom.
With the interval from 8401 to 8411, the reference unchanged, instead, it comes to 8408.18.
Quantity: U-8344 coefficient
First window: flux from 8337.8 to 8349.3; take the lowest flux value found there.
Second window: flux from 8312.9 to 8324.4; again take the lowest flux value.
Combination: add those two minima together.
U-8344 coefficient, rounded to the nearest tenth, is 17.9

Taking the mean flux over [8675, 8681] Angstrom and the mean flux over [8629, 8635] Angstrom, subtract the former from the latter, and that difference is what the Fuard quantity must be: -0.2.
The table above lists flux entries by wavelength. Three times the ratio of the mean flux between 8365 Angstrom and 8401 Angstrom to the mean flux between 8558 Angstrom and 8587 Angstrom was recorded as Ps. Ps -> 3.21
